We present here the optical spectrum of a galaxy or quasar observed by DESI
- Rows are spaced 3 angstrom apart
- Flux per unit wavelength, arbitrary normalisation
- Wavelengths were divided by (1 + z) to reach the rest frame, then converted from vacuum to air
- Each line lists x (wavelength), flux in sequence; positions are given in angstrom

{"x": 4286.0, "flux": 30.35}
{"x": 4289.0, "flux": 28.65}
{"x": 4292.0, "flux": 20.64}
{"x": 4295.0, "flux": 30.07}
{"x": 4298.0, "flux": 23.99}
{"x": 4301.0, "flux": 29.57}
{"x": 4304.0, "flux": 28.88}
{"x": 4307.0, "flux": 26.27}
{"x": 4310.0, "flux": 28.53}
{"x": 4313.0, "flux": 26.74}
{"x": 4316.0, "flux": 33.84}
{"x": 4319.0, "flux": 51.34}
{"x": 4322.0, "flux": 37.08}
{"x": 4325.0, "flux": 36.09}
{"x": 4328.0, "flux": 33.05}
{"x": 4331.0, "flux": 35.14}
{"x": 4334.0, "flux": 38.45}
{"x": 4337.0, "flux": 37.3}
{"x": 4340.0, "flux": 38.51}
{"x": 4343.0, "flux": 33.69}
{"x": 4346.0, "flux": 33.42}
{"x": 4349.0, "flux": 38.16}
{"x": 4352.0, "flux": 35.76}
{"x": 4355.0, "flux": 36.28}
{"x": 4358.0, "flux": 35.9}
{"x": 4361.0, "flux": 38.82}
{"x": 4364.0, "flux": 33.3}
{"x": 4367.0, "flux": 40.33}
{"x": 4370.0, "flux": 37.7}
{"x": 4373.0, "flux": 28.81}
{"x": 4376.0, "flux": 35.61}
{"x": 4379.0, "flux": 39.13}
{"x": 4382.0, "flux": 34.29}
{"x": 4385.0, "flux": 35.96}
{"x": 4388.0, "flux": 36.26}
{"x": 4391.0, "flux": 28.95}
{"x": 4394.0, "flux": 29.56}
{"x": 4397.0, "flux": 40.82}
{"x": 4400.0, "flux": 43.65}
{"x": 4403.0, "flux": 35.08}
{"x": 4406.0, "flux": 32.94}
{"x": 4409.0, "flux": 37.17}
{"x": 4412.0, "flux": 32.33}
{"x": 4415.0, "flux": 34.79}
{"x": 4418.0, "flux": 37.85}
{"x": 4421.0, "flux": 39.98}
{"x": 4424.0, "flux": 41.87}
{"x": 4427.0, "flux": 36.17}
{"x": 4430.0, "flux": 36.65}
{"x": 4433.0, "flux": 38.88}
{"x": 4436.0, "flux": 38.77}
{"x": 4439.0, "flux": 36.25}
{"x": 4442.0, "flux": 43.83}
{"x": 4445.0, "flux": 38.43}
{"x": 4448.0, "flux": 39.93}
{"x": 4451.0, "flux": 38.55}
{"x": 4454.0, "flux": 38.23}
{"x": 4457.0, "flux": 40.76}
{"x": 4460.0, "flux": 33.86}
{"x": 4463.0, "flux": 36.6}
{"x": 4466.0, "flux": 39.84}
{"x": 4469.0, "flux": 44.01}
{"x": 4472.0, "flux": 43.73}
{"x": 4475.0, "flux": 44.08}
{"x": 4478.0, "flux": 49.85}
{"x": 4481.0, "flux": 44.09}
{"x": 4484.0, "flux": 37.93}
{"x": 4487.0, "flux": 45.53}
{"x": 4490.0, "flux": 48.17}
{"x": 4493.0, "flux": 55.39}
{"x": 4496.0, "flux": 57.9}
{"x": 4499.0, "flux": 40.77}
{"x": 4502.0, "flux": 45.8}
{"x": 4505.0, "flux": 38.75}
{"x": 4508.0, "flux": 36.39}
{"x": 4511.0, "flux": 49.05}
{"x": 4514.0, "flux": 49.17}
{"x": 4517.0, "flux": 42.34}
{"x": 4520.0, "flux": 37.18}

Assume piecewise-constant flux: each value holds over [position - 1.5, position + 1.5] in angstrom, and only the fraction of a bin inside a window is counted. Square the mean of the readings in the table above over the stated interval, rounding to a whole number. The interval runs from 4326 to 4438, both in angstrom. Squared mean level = 1314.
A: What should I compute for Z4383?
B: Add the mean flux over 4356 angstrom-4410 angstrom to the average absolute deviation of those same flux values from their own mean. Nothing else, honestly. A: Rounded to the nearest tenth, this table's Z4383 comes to 38.9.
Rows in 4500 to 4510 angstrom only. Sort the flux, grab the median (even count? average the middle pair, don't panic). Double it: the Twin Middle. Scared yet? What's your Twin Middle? 77.5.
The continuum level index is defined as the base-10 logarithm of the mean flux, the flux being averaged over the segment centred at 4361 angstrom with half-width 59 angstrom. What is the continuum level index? 1.548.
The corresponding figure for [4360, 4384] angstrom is 1.556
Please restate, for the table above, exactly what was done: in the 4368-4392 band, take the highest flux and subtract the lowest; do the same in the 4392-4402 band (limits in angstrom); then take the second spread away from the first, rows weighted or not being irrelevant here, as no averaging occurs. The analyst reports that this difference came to -3.8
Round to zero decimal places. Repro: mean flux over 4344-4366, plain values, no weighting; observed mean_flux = 36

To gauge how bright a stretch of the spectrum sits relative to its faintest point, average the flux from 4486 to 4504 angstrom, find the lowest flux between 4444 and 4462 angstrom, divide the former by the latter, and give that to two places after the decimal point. 1.44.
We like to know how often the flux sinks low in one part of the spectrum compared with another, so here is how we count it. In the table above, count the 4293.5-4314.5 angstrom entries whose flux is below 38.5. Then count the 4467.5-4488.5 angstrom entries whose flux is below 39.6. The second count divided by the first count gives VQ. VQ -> 0.1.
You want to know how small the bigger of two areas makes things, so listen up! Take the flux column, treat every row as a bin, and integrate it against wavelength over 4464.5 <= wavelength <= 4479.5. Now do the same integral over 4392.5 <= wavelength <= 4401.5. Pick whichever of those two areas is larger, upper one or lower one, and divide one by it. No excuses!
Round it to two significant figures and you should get 0.0015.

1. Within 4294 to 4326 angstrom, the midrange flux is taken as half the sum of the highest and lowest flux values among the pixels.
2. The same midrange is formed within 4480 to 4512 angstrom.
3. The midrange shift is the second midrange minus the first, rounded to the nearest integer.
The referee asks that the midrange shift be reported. 9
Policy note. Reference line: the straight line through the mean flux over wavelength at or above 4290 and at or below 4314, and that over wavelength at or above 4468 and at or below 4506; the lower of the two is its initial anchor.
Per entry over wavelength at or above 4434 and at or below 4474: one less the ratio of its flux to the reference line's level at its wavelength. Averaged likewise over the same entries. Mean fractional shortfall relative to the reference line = 0.07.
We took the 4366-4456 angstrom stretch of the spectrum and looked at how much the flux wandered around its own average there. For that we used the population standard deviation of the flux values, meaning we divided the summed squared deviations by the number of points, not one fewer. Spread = 3.8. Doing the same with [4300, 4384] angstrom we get 5.0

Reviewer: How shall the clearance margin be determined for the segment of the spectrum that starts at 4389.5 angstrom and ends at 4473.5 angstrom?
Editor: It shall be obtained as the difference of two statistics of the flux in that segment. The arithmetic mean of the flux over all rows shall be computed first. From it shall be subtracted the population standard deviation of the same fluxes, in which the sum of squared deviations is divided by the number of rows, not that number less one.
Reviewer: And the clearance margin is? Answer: 33.9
